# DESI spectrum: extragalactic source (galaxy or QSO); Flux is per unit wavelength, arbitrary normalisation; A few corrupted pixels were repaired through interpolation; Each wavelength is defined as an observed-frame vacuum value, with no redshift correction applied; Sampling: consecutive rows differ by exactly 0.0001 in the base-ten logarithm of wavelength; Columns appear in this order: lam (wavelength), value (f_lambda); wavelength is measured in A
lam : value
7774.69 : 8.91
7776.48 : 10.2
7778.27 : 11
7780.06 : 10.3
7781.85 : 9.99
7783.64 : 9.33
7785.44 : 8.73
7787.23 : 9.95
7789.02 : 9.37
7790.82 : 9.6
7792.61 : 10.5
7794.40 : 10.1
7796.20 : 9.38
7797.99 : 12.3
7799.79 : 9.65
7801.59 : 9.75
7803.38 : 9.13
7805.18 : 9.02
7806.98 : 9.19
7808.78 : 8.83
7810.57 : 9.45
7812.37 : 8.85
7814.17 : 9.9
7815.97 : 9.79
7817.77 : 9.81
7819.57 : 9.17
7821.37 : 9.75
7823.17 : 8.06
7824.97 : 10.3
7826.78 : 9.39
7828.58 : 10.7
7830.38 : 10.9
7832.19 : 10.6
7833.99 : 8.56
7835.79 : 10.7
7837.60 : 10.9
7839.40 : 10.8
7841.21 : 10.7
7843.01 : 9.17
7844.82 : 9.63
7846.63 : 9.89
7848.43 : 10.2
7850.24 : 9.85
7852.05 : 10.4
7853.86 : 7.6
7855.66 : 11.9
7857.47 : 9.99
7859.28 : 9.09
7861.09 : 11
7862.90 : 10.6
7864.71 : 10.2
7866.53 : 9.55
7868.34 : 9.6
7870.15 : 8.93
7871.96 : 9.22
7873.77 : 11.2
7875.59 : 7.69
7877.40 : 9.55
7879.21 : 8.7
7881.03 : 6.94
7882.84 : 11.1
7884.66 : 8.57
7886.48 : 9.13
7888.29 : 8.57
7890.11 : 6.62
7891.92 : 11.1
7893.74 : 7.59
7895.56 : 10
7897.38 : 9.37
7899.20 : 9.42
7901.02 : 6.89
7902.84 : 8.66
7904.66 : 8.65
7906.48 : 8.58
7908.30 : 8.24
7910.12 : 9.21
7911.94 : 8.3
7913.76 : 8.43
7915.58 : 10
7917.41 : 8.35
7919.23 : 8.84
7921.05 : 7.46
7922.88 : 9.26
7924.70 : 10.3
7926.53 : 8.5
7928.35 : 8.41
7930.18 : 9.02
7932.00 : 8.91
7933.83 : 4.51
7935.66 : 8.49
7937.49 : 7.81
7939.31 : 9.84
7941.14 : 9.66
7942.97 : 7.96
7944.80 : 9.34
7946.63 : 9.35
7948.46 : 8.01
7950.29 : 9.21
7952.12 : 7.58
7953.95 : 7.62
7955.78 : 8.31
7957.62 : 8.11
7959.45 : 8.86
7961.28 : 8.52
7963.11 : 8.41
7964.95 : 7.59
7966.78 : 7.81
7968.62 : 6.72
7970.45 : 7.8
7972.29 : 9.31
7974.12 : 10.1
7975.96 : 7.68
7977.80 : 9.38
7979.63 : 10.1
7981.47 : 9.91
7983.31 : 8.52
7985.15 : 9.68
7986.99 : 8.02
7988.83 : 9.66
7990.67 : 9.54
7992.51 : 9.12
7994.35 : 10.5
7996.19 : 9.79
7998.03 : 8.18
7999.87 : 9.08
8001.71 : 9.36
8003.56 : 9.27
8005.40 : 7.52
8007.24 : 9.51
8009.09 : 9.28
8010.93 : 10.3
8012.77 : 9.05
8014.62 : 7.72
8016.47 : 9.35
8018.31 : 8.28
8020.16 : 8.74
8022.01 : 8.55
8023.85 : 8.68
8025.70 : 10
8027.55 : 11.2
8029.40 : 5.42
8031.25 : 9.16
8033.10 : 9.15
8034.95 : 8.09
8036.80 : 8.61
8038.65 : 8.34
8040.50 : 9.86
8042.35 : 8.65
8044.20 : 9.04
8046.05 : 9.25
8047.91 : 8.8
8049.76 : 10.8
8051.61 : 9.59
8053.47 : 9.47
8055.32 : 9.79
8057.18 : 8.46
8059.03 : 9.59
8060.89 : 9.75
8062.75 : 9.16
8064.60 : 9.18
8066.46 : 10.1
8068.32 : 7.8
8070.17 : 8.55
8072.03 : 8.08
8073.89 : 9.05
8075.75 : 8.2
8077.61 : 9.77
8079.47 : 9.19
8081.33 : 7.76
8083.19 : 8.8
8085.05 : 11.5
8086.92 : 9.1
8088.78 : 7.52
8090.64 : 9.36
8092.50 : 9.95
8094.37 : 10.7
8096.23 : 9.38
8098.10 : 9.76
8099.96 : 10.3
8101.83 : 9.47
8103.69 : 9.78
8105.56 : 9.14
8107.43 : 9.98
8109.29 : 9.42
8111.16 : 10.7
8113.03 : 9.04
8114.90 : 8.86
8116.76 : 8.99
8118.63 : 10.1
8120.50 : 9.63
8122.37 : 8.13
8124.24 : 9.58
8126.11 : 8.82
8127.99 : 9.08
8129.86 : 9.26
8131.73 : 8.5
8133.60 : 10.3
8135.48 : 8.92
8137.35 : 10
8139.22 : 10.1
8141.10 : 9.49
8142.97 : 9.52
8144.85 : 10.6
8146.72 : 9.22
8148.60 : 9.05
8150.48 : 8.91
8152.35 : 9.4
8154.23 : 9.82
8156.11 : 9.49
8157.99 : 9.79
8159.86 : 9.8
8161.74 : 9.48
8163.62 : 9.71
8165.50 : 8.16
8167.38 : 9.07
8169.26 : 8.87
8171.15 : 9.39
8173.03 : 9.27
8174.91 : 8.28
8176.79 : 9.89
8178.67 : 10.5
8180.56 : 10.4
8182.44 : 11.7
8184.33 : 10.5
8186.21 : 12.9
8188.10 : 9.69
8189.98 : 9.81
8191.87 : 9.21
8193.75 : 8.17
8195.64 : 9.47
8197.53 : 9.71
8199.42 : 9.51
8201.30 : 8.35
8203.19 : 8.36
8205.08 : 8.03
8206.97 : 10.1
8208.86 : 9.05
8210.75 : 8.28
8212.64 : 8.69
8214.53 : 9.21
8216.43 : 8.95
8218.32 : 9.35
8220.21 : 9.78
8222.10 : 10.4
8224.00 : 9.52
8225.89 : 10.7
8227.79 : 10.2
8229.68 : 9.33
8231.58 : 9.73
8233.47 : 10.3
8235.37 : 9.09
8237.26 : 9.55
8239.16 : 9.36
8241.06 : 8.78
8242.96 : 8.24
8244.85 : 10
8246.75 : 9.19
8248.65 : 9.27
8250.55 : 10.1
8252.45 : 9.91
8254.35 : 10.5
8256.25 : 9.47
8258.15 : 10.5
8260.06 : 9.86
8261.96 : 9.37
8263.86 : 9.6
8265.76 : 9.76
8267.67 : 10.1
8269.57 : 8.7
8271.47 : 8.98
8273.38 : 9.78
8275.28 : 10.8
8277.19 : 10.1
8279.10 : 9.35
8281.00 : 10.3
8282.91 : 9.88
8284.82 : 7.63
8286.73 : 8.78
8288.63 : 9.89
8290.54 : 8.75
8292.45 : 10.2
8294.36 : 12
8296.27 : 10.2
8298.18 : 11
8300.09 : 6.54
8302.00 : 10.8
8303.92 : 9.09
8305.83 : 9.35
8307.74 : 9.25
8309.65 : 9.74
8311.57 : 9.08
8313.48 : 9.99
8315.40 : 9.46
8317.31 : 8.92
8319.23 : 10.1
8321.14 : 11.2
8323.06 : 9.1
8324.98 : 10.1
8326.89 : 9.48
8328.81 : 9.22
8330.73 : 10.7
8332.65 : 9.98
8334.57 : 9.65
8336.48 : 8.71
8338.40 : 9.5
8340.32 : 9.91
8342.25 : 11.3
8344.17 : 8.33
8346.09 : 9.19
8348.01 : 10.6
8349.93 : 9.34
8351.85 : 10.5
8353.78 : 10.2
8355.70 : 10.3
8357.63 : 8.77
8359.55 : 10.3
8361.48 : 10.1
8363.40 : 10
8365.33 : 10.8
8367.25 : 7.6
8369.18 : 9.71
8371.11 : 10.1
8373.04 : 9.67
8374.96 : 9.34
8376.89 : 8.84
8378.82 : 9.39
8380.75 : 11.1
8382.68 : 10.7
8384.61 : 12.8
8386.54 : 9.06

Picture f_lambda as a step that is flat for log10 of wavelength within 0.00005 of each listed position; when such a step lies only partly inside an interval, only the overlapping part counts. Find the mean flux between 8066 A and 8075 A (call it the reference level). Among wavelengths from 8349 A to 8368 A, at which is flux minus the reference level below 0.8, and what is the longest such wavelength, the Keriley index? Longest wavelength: 8367.25 A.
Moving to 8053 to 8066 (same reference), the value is 8064.60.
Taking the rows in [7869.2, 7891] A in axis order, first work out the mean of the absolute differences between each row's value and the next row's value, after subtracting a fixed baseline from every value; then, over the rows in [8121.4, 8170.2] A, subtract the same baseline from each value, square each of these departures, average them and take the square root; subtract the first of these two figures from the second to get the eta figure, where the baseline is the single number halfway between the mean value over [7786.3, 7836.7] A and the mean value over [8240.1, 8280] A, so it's -1.1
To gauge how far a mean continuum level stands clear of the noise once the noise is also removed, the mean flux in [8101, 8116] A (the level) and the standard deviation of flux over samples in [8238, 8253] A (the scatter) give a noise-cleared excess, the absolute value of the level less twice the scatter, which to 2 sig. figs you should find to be 8.3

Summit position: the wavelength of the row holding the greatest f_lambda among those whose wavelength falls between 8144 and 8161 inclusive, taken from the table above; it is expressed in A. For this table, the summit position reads 8144.85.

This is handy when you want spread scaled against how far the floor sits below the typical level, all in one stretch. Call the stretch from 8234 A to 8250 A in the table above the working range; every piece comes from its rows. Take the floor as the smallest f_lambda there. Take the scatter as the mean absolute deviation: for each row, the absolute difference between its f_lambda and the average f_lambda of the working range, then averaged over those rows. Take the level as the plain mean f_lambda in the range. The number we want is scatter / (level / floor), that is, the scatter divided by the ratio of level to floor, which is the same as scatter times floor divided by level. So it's 0.32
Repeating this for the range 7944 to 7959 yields 0.58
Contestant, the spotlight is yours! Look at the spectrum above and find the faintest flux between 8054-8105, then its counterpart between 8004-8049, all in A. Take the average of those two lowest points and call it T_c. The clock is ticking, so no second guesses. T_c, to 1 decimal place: 6.5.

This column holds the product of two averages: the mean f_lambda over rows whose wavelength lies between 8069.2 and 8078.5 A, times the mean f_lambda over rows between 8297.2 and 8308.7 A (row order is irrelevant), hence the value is 82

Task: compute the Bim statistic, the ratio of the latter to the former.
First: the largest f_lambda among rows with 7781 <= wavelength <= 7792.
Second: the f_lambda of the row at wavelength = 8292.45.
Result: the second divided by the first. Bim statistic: 1.02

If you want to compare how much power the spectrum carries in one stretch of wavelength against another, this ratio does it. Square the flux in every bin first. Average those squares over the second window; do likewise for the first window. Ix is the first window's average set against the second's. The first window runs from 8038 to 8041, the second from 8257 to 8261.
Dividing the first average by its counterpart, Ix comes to 0.80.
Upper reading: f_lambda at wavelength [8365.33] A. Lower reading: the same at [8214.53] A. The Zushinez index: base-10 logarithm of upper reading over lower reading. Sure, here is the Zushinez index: 0.07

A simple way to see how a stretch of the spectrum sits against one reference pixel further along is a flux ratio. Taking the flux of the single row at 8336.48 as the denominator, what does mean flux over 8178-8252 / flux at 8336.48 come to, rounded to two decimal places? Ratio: 1.10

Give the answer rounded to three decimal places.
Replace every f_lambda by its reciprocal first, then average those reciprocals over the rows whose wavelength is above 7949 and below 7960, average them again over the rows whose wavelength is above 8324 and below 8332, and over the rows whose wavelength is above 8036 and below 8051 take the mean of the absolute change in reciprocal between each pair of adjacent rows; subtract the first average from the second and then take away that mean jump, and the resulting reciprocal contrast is -0.030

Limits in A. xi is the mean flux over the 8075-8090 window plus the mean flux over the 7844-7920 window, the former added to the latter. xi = 18.2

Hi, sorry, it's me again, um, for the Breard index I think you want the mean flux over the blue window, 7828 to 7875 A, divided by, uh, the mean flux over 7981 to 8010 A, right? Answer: 1.10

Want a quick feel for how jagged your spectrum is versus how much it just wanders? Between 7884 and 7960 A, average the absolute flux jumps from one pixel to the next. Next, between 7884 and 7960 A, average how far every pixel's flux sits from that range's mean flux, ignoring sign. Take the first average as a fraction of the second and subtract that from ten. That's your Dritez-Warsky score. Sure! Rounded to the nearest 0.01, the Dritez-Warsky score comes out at 8.37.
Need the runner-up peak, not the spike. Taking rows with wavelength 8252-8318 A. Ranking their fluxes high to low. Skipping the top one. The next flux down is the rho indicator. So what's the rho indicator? 11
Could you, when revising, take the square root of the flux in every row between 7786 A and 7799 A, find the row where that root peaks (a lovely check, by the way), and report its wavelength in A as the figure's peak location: 7797.99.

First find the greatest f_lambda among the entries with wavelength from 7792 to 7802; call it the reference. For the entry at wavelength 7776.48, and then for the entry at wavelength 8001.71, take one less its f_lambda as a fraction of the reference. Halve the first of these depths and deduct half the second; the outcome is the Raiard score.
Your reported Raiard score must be -0.034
